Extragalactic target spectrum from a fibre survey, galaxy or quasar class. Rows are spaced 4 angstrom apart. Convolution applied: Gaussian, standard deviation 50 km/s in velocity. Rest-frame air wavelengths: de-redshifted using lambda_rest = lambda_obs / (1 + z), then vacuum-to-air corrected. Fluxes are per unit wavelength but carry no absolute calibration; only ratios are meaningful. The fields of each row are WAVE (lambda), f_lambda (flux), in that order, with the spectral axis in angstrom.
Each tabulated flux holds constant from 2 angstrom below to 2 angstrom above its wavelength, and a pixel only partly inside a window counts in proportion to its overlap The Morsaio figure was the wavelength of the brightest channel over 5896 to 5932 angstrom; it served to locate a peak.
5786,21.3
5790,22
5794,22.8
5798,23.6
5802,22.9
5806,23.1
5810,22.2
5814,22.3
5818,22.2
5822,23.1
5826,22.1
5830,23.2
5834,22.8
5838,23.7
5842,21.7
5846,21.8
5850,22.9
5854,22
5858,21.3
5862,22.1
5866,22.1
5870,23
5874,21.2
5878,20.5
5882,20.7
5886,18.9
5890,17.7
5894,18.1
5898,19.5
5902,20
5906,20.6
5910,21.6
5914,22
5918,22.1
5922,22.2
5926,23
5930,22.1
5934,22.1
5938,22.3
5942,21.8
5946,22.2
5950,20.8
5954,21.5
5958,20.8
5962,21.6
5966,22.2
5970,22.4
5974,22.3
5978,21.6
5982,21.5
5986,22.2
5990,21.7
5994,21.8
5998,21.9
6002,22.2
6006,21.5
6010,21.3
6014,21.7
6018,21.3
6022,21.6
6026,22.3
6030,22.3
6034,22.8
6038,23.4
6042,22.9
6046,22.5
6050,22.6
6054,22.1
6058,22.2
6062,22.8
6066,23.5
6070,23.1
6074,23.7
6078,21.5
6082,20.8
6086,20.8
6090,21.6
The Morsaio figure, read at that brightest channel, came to 5926 angstrom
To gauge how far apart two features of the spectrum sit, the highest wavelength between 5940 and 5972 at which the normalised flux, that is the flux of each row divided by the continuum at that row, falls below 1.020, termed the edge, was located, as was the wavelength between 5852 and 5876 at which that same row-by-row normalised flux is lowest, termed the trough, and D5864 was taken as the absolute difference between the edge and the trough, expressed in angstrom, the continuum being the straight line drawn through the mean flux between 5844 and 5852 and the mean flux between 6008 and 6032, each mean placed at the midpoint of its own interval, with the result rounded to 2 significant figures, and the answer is 92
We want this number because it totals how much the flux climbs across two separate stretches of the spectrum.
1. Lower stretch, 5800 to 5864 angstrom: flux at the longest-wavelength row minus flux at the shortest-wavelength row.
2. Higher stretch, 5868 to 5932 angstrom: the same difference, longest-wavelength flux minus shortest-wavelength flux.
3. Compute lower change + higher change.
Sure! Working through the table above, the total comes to -1.7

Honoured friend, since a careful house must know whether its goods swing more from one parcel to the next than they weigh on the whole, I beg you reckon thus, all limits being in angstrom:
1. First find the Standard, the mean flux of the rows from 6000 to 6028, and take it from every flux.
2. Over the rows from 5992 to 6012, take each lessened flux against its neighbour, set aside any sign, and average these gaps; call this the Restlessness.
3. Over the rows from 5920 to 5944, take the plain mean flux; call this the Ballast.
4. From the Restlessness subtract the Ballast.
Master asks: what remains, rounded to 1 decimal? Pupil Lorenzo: -21.9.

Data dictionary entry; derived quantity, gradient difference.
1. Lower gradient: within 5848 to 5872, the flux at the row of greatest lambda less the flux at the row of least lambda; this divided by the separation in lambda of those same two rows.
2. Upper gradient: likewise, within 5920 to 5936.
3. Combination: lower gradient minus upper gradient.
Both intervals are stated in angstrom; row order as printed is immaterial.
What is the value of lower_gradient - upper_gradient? 0.013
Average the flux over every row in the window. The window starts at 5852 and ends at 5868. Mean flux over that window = 21.9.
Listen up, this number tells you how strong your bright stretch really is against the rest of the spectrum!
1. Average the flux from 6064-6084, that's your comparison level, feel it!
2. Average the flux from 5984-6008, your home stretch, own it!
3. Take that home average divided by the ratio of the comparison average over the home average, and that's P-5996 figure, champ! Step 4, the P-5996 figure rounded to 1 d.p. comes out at 21.3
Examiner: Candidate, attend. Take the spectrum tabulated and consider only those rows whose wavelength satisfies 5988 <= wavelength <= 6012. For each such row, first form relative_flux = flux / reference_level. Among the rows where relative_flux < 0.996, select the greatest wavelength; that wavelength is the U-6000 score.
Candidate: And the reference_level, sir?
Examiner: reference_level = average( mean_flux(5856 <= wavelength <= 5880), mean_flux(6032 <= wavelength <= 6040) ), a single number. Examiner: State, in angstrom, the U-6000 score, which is 6010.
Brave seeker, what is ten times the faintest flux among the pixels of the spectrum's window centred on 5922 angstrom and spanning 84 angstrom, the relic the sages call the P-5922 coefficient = 177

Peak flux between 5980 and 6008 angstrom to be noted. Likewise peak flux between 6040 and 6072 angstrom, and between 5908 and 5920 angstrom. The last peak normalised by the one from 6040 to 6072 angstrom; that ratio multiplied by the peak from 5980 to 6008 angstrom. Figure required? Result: 20.9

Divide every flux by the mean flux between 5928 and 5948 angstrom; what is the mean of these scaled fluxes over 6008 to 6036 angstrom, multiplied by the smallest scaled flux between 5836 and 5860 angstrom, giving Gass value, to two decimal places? 0.96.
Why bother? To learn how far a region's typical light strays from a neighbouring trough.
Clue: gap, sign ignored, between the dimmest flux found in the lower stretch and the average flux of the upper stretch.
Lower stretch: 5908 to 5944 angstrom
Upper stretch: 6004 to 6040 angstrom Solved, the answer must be 0.4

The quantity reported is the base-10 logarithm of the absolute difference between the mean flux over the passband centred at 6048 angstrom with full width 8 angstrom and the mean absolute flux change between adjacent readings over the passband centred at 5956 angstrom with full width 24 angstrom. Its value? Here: 1.34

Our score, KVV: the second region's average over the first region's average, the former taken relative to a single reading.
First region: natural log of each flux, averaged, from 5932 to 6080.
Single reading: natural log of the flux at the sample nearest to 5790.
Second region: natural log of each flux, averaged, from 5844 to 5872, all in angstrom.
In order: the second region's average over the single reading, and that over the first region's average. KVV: 0.324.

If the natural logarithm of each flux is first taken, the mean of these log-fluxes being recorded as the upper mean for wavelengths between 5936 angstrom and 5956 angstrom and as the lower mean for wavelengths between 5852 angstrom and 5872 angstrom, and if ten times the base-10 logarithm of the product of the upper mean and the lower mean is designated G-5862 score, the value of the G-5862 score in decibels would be 9.79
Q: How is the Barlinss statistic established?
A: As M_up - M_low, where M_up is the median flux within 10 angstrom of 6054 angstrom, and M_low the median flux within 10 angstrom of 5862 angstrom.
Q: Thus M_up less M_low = 0.4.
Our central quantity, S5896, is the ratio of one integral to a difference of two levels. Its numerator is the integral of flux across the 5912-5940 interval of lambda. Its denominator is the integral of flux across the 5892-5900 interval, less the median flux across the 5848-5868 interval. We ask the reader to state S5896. 4.9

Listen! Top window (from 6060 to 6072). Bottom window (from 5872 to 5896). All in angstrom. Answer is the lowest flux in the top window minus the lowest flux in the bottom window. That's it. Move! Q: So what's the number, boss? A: 5.1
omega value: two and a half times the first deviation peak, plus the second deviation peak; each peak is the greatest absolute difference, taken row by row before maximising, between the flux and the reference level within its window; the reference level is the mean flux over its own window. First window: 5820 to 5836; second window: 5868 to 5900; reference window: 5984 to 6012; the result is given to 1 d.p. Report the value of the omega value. 7.6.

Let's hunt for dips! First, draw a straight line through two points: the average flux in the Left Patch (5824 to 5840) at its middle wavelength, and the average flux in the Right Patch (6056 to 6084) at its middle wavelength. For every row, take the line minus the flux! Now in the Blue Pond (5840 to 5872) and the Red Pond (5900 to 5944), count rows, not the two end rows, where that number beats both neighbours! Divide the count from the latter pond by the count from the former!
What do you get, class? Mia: 1.00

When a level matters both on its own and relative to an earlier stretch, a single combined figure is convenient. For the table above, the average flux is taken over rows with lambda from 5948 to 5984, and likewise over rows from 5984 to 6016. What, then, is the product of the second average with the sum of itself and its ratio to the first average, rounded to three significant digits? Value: 497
